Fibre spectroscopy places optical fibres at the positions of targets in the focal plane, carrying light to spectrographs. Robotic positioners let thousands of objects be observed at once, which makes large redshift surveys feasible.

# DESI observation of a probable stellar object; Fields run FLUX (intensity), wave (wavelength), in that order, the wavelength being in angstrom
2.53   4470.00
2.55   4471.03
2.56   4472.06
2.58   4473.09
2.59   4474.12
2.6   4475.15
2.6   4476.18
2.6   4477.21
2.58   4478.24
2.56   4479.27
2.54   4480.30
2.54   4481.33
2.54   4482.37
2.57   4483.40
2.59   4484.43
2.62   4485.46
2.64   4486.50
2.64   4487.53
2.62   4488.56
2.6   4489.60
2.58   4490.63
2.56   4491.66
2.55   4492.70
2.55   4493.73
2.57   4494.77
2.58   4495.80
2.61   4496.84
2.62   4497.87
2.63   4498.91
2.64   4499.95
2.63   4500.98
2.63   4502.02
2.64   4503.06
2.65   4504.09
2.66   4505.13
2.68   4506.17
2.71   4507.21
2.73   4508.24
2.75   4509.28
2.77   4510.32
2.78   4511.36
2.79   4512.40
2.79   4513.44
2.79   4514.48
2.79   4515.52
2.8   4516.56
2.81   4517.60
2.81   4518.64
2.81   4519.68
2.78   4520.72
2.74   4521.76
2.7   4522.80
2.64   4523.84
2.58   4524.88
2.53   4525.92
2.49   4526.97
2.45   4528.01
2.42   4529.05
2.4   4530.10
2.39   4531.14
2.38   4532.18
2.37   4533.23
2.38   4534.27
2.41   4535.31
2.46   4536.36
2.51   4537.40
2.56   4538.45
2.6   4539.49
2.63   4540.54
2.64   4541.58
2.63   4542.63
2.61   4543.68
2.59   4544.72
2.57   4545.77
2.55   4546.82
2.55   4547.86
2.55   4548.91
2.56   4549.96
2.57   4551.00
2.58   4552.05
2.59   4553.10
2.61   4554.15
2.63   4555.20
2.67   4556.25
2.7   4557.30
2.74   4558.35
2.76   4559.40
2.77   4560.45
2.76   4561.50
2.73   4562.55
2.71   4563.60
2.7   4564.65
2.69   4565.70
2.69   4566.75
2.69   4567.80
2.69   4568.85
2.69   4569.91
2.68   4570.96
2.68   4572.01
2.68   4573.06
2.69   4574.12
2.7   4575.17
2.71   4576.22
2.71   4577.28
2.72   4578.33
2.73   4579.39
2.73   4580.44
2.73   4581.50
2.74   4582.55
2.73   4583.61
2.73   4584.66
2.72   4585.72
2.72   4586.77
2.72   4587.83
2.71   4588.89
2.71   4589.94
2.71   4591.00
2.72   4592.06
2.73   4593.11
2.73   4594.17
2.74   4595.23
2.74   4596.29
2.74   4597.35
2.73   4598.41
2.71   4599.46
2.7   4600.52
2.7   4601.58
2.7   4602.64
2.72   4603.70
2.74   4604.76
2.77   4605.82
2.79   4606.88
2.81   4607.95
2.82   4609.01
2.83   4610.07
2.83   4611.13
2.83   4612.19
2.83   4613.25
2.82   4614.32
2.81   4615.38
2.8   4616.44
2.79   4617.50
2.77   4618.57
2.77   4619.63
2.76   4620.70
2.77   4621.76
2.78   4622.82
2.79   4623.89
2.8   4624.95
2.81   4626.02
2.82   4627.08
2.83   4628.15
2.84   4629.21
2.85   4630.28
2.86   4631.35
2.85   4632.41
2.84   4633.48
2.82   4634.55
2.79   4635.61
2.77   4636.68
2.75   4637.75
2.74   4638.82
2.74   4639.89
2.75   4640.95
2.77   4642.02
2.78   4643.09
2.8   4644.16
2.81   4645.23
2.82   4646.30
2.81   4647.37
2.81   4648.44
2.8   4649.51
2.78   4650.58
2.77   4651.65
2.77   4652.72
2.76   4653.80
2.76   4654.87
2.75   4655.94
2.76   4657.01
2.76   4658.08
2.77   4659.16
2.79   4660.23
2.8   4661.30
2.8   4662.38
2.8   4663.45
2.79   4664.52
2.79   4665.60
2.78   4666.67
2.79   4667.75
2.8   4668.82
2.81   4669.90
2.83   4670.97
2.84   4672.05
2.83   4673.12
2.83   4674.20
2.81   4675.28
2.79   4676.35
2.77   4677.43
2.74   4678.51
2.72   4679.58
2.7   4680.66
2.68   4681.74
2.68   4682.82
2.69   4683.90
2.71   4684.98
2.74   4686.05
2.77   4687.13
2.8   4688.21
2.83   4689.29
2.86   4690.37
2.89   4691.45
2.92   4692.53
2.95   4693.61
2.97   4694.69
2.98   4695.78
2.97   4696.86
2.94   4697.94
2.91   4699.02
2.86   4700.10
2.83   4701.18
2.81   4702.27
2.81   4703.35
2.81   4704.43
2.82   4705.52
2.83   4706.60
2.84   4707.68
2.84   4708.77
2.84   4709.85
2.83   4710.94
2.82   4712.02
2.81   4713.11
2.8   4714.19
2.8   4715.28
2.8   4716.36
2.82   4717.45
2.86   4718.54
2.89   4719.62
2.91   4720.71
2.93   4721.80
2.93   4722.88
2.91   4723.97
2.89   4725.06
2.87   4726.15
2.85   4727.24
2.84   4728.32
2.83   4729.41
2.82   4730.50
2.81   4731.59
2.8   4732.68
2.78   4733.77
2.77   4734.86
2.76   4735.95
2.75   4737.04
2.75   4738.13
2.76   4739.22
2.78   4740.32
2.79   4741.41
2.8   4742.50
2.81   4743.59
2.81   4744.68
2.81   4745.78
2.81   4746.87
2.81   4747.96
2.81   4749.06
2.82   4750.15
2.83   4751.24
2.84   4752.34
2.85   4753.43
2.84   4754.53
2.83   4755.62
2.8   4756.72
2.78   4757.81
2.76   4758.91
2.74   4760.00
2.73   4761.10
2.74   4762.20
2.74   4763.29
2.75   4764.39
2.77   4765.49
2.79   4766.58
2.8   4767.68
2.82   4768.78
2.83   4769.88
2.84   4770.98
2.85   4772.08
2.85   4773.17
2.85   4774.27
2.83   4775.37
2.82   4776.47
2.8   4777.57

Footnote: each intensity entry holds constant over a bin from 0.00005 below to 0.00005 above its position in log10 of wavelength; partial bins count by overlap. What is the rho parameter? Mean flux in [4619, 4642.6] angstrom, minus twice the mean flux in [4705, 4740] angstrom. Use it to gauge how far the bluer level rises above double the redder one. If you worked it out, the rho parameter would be -2.86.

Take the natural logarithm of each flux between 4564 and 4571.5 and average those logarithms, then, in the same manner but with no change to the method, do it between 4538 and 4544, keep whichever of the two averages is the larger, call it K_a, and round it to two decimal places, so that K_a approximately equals 0.99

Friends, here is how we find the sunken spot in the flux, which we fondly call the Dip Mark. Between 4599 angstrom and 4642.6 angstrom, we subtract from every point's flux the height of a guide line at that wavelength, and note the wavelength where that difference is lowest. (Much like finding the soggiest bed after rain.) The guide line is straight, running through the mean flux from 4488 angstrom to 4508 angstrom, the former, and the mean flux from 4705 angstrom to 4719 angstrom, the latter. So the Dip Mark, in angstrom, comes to 4602.64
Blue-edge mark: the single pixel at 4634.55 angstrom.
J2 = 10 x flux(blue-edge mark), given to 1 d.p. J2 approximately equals 28.2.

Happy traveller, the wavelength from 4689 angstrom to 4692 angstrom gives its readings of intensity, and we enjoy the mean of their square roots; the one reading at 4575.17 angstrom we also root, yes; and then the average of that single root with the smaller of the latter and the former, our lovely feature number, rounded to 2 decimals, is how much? 1.64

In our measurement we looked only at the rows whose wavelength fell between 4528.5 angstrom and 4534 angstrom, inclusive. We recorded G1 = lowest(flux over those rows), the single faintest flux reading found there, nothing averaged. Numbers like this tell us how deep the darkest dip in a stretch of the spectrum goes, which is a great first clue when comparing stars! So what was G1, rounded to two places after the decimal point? 2.37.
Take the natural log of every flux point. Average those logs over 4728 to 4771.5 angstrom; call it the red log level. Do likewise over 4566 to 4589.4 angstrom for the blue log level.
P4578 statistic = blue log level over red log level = 0.970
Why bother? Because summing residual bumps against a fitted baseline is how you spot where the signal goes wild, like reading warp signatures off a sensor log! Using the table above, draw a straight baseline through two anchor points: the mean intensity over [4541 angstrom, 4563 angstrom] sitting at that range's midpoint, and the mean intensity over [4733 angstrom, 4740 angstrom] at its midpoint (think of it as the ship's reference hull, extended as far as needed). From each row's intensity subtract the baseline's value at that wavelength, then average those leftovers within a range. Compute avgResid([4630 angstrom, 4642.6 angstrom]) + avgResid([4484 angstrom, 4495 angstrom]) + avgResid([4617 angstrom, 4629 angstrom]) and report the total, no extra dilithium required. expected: 0.21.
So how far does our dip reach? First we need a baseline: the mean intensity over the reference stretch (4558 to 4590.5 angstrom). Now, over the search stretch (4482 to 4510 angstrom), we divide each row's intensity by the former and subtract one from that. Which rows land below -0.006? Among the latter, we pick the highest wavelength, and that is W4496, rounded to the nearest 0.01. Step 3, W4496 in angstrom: 4506.17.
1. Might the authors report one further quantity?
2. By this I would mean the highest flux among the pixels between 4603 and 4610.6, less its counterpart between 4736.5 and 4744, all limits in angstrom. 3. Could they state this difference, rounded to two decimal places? 0.02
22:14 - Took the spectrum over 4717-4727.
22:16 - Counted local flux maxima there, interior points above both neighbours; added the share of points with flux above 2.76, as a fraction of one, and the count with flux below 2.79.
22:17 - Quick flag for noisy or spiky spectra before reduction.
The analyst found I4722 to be 1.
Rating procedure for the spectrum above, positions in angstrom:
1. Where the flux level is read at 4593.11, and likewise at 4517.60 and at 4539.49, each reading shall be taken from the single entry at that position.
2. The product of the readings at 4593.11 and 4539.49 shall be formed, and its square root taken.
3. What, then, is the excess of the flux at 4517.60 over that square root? 0.146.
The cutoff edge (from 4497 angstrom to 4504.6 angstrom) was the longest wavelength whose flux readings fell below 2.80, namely 4504.09 angstrom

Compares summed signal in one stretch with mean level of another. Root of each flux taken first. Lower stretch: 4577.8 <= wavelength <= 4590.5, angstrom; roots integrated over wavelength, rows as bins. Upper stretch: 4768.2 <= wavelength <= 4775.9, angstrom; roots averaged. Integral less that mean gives 19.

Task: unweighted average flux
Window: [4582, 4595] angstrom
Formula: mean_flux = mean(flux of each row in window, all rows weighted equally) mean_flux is 2.72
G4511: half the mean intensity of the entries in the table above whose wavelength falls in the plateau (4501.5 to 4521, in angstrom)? 1.37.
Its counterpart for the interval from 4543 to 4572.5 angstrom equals 1.33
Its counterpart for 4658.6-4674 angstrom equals 1.40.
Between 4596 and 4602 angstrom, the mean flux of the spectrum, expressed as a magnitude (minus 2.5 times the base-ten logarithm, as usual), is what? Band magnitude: -1.09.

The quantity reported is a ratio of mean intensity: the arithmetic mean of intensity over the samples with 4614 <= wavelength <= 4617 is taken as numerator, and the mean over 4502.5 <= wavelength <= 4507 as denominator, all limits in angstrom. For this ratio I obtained 1.06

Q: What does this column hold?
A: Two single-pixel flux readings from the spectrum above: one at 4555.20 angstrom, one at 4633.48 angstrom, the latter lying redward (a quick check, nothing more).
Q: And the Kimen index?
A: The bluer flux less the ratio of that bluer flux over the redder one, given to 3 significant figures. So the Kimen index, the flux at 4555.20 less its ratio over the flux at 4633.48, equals 1.70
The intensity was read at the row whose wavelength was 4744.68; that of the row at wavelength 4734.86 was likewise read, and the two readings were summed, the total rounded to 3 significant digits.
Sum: 5.58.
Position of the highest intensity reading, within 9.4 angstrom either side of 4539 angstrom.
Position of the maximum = 4541.58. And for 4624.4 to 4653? 4631.35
